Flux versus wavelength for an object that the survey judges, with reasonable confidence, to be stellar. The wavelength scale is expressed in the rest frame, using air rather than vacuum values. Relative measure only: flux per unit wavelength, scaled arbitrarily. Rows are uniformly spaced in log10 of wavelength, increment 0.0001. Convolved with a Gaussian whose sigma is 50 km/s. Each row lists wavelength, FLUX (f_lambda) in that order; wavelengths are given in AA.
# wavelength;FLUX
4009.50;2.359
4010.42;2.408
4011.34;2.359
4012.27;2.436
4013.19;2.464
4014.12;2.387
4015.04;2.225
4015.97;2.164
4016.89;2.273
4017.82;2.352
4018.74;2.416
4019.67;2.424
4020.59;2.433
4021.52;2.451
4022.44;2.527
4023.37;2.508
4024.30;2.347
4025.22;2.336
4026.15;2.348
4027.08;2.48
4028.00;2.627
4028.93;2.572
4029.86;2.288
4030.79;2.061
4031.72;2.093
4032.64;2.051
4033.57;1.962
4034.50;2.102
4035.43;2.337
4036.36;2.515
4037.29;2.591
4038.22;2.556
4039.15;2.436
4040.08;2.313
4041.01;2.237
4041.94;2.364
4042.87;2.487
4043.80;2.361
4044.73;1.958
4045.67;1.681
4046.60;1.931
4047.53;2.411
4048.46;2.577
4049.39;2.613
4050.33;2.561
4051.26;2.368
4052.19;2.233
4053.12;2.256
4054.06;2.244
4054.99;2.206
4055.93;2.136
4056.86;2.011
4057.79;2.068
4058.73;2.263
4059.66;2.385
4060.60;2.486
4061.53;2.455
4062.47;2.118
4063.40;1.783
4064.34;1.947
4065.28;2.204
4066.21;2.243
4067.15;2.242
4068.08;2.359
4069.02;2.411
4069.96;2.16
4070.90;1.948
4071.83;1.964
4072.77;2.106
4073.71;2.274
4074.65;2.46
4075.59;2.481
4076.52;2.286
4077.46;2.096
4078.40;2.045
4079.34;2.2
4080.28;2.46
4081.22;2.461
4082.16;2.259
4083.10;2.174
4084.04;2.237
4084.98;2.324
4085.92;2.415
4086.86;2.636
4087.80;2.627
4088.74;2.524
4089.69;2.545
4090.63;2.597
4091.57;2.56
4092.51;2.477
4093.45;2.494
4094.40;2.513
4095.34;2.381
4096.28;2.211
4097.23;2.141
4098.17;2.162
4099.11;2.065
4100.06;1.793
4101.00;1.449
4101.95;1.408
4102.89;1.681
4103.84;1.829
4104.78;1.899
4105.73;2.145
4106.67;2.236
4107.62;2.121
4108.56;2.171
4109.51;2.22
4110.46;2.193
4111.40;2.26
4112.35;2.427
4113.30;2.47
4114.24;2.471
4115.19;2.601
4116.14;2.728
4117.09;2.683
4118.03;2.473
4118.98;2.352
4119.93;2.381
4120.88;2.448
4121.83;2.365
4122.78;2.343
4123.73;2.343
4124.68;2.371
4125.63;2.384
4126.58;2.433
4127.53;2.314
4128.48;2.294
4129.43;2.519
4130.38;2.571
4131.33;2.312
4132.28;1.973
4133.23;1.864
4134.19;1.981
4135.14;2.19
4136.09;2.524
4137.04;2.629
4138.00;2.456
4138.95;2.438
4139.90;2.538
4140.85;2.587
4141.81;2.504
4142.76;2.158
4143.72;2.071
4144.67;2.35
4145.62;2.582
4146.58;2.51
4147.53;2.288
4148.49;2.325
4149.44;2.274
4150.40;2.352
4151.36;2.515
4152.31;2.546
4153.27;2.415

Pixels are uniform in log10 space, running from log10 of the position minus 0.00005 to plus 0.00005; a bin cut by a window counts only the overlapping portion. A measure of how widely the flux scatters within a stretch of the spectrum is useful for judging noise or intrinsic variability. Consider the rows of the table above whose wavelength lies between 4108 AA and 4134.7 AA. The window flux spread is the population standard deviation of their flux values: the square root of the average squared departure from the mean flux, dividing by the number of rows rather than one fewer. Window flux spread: 0.195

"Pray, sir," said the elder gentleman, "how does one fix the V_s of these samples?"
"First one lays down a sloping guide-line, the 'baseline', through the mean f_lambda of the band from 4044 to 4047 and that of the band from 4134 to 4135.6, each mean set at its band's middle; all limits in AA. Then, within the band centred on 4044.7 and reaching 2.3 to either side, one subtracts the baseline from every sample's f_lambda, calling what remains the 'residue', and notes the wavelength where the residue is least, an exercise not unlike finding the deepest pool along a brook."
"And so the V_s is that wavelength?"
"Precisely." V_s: 4045.67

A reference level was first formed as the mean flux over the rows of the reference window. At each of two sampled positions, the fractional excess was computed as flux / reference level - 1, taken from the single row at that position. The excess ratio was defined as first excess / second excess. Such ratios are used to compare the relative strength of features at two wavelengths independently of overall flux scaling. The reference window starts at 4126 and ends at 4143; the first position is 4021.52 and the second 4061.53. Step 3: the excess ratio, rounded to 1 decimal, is 1.0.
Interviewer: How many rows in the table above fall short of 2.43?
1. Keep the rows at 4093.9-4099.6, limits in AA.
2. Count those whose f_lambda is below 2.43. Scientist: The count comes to 5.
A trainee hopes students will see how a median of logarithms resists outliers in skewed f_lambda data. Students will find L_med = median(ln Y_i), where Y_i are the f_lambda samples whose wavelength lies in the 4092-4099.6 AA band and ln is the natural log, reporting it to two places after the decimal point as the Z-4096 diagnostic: 0.83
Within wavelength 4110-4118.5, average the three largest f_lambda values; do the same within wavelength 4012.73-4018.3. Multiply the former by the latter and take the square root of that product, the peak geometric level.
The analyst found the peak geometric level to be 2.53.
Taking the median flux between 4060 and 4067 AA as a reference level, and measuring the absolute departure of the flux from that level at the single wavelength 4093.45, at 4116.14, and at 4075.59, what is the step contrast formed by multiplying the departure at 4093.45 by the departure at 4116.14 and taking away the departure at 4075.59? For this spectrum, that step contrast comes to -0.13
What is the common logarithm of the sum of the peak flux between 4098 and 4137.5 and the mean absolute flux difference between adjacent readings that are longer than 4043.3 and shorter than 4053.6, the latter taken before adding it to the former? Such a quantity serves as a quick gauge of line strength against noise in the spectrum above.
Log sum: 0.467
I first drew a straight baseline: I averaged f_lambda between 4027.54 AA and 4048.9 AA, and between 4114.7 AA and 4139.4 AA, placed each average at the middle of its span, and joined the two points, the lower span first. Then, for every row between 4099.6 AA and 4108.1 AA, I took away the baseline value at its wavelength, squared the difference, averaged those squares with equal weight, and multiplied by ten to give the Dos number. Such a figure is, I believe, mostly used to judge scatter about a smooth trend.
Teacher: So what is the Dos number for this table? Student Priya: 3.4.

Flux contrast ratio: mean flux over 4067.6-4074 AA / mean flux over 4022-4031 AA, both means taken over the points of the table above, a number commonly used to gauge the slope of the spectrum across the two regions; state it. 0.90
